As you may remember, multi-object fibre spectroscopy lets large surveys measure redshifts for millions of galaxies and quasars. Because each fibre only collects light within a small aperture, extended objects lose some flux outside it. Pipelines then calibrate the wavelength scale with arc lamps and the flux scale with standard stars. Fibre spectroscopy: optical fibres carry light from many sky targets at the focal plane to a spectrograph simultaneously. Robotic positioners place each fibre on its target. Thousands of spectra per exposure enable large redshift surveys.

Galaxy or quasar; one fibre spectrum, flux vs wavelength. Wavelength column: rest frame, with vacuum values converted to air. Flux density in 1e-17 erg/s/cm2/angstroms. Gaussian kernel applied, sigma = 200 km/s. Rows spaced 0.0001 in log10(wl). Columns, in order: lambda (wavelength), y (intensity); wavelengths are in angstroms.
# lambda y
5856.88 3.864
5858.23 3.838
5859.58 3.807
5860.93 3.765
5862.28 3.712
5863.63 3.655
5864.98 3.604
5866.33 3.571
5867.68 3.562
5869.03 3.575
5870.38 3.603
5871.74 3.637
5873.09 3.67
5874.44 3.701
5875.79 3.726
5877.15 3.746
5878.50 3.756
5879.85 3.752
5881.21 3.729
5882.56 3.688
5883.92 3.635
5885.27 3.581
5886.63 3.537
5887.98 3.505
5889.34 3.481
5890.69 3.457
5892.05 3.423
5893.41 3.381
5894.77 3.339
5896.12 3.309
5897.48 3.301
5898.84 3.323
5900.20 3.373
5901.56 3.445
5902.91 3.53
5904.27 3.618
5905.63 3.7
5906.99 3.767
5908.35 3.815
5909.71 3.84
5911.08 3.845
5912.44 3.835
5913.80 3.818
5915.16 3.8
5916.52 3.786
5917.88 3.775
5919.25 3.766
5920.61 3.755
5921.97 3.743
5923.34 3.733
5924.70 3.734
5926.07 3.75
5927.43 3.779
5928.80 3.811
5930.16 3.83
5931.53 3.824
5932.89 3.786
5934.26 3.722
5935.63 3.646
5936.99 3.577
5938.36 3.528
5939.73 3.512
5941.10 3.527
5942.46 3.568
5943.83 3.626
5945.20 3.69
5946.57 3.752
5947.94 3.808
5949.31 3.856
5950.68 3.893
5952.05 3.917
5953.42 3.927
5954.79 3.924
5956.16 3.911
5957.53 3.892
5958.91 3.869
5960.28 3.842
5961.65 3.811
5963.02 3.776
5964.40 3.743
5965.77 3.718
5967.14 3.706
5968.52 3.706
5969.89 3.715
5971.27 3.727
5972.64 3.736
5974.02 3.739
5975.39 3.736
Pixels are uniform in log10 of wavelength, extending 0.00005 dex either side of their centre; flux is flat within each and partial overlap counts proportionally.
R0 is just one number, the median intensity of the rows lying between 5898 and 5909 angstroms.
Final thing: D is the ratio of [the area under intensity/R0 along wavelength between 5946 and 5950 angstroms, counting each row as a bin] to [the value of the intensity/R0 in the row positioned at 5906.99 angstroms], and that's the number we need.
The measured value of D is 4.04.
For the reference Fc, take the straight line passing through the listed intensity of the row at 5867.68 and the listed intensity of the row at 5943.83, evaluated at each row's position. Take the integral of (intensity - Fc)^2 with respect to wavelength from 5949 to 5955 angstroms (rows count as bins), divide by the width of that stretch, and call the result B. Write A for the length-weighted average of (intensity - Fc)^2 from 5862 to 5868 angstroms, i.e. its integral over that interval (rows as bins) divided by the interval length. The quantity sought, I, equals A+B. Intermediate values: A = 0.006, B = 0.074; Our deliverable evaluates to 0.08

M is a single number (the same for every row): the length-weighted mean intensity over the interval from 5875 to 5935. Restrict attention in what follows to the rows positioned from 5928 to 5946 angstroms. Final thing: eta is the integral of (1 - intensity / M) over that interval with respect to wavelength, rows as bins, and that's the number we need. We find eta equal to -0.1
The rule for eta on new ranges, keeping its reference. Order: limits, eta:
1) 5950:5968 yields -0.9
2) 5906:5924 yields -0.7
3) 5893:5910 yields 0.7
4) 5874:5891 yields 0.1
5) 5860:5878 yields 0.0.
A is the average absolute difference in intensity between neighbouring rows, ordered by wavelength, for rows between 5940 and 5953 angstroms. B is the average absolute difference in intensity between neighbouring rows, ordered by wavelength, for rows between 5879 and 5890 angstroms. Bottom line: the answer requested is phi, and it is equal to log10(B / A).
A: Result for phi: -0.1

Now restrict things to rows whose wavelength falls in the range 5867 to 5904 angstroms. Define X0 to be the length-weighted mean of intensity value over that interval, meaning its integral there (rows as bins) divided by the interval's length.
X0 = 3.55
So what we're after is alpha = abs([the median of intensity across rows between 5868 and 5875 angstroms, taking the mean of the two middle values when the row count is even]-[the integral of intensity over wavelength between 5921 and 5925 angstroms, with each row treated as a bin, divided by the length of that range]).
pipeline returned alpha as 0.10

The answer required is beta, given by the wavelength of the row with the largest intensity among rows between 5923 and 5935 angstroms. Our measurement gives 5930.16 angstroms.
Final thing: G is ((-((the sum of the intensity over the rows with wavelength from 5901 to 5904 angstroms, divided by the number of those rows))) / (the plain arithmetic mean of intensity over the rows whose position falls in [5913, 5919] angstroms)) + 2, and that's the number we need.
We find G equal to 1.08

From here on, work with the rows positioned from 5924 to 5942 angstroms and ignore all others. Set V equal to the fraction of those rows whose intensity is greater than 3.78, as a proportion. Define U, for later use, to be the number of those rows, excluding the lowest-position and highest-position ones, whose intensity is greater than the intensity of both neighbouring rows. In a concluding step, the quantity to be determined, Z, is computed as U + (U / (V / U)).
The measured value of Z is 4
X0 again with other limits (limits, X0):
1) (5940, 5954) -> 3.75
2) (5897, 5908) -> 3.52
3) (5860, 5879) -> 3.66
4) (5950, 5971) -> 3.82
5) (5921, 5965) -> 3.76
